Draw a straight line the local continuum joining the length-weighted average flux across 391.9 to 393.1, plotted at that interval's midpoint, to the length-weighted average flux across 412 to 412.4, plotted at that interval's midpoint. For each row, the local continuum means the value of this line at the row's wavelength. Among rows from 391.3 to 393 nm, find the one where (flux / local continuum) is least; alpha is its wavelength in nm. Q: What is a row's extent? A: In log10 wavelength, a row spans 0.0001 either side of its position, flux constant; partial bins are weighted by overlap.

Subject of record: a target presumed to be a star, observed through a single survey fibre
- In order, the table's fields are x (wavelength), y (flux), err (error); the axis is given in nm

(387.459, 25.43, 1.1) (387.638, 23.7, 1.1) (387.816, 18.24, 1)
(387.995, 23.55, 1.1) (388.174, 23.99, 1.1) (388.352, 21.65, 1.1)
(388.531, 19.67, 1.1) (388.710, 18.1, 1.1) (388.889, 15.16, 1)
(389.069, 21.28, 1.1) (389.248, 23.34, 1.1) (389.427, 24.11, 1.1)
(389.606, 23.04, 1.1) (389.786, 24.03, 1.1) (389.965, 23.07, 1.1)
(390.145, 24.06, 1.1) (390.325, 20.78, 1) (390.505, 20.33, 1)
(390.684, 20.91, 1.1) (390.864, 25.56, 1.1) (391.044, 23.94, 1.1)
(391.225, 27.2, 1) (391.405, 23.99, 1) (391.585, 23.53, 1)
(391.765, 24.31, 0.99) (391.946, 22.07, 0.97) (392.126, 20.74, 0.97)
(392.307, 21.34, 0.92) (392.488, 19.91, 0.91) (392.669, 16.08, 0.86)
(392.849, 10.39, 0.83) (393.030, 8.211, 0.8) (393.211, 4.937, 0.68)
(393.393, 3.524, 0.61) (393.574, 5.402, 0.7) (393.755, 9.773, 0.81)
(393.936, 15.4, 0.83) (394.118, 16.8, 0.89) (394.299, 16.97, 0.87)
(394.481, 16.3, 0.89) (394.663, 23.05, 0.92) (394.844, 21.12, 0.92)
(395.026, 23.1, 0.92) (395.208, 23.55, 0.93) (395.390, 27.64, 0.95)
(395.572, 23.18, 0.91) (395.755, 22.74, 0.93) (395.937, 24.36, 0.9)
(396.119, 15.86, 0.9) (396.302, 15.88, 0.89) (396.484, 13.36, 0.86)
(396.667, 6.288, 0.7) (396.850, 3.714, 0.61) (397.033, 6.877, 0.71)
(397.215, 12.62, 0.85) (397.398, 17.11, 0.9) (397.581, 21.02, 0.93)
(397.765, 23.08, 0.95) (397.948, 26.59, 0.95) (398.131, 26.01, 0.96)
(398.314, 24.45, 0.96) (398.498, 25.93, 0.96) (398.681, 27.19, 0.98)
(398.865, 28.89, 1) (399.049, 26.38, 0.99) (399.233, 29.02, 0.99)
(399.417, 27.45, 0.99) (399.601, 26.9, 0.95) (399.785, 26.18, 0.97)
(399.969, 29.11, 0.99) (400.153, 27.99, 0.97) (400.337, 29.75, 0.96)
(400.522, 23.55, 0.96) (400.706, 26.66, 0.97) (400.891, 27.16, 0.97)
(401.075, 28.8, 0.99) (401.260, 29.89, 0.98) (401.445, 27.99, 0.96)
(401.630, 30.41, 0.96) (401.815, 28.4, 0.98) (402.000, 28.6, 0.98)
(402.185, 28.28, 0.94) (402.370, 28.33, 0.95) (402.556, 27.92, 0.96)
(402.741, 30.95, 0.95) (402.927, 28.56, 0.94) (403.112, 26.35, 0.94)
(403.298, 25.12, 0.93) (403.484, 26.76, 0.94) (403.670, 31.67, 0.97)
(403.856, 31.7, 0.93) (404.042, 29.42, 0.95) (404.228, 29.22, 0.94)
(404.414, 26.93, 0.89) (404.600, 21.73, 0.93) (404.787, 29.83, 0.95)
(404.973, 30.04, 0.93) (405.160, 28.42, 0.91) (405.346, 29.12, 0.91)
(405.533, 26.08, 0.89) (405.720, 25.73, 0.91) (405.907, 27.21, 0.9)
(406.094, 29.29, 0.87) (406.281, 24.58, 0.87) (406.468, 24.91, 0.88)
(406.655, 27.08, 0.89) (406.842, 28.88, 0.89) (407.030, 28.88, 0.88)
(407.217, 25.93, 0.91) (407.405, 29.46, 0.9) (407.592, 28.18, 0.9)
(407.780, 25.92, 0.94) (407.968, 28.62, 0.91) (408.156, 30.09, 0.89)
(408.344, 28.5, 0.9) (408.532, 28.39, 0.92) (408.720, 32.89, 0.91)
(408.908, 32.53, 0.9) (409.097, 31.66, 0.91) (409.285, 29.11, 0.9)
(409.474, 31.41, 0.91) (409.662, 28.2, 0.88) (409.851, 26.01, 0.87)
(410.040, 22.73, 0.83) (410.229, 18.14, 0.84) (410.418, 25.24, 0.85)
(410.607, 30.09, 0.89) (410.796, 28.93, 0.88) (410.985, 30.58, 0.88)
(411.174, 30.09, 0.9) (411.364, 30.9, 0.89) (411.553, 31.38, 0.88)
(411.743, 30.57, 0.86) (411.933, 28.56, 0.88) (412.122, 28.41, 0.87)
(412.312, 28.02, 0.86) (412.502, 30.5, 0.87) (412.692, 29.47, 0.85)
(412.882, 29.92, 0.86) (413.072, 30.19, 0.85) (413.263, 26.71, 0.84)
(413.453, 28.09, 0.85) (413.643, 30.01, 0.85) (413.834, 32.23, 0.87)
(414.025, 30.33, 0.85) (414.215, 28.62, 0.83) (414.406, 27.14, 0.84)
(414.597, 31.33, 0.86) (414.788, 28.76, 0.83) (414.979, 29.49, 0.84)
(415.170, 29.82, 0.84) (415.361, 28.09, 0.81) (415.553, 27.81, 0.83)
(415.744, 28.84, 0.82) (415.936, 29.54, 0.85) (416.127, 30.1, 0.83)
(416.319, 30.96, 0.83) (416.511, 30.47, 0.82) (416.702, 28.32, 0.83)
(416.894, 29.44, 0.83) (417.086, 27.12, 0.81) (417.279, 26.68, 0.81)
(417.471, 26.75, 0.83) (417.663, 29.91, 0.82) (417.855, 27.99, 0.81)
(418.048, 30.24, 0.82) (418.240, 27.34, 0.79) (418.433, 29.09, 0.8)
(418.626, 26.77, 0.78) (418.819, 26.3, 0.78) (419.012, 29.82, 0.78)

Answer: 392.849 nm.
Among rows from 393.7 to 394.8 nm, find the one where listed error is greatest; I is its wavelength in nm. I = 394.663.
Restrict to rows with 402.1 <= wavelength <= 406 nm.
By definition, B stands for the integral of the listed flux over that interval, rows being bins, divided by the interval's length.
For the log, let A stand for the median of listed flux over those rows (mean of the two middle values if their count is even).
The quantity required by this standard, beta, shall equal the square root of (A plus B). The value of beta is 7.5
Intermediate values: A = 28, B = 28.1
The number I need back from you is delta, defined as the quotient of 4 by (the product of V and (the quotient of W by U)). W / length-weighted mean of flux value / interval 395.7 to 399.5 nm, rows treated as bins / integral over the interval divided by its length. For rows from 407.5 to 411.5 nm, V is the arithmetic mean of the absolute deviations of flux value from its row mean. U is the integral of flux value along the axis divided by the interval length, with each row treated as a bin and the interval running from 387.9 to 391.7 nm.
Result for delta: 1.9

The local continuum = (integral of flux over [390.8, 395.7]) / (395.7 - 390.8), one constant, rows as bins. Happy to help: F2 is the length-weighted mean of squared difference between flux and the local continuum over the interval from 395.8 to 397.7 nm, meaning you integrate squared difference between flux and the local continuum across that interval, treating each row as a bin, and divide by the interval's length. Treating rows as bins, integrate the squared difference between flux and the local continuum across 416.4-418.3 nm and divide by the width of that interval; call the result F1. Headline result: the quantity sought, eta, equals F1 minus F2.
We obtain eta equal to 43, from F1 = 103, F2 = 60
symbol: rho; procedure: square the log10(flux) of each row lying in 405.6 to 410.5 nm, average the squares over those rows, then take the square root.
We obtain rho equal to 1.44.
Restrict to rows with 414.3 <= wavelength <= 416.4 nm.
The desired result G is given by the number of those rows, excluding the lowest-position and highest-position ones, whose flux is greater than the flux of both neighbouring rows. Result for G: 2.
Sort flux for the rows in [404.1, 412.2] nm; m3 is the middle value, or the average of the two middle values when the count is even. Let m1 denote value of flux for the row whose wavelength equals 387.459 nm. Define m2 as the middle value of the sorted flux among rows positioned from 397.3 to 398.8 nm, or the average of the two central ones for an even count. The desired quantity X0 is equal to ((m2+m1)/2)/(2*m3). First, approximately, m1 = 25.43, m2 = 25.2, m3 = 29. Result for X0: 0.44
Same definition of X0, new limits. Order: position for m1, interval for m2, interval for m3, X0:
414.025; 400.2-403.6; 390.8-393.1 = 0.66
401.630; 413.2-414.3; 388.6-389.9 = 0.65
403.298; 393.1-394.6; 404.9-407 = 0.35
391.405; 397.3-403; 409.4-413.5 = 0.44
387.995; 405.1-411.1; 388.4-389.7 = 0.61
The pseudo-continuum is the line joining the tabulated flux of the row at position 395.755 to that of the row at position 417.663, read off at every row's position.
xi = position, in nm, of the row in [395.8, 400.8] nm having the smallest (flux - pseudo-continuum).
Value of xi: 396.850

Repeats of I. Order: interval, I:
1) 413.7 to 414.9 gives 413.834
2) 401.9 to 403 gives 402.000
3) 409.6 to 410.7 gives 410.607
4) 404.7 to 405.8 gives 404.787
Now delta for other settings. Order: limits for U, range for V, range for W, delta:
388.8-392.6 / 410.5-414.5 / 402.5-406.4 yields 2.8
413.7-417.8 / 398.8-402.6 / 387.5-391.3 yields 4.7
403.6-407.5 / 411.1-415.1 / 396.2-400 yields 4.5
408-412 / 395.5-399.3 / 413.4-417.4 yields 0.6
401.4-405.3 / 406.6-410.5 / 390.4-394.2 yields 2.8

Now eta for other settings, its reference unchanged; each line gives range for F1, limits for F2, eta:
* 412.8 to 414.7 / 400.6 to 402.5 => 24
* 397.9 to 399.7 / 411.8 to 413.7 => -40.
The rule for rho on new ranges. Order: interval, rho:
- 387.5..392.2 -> 1.35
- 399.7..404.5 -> 1.45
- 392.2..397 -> 1.16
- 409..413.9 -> 1.46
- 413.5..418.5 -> 1.46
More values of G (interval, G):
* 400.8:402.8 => 4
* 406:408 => 1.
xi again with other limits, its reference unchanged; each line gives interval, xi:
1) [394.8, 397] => 396.850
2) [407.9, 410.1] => 410.040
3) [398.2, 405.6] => 404.600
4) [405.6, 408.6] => 406.281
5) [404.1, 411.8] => 410.229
